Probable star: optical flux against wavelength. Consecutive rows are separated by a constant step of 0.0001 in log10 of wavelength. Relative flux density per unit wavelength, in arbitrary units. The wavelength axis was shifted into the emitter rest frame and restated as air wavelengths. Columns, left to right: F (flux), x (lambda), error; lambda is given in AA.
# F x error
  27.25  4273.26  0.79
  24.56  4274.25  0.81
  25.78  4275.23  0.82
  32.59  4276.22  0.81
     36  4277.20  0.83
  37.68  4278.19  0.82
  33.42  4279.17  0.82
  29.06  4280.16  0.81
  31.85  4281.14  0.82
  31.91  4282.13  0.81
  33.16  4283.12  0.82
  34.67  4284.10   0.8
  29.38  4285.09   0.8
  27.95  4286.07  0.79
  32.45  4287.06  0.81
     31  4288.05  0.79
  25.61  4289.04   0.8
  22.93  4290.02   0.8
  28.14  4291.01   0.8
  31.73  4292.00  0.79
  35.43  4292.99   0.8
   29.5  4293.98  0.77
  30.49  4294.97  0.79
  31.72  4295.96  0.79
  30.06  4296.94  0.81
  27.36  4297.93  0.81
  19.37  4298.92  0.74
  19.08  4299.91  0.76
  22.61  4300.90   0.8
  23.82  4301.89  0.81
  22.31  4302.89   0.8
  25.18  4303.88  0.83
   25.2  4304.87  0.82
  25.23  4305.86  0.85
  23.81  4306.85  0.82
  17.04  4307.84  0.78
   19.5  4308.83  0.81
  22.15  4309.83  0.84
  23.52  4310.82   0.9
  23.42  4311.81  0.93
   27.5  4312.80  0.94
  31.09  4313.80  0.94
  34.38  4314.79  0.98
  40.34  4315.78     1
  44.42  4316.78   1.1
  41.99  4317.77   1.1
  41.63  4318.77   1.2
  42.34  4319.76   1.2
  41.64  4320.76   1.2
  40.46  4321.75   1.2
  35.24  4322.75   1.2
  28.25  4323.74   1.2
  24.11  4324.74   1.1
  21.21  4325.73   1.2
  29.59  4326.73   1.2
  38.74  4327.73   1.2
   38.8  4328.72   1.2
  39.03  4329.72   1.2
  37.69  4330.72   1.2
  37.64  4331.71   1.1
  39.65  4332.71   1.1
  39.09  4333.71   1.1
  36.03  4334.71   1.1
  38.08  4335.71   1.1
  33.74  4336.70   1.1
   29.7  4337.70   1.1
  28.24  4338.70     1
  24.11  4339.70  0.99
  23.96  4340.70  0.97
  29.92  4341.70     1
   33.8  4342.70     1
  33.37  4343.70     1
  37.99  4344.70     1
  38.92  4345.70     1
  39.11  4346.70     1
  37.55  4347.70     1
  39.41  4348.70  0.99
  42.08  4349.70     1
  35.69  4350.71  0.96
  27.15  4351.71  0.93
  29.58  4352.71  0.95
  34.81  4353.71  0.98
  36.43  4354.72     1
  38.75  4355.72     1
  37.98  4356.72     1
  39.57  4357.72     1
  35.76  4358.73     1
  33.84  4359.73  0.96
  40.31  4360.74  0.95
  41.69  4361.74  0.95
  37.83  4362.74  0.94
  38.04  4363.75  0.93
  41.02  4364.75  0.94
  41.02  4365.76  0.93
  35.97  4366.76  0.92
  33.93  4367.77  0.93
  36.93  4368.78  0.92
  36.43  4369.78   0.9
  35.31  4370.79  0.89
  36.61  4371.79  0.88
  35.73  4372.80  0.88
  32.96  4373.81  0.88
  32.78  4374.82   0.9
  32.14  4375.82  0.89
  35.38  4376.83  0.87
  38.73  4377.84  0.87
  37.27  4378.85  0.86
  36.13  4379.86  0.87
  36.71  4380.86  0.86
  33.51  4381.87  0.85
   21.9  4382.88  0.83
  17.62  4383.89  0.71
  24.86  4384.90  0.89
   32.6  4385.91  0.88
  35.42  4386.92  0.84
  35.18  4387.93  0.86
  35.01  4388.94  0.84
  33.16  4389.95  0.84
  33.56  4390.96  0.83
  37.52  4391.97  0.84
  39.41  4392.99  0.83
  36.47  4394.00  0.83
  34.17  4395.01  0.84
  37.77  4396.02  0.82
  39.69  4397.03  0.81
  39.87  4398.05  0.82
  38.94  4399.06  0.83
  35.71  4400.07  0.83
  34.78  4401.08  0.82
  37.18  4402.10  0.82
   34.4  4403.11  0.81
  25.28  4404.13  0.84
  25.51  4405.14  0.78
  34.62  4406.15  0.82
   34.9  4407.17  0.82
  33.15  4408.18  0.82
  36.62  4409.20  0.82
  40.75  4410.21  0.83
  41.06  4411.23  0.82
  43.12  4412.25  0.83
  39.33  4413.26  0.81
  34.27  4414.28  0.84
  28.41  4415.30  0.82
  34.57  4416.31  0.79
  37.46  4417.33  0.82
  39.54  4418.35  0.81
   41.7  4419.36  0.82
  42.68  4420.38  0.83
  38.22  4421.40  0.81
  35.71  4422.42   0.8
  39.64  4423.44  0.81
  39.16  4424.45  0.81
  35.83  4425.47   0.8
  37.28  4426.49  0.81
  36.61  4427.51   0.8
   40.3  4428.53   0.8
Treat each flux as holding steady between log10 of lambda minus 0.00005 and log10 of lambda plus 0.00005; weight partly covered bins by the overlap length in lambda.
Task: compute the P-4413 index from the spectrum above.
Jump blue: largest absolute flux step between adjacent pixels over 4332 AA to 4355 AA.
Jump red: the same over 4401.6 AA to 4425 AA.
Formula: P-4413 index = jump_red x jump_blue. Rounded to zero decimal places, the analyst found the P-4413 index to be 78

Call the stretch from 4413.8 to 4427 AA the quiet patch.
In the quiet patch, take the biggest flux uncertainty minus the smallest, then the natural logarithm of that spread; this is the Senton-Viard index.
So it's -3.0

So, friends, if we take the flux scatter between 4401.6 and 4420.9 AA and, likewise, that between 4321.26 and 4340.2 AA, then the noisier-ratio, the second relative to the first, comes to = 1.2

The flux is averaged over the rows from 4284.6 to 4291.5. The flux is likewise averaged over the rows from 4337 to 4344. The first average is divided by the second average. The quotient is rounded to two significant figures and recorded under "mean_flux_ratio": 0.97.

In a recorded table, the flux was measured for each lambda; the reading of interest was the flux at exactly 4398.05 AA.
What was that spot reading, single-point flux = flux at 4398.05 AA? 39.87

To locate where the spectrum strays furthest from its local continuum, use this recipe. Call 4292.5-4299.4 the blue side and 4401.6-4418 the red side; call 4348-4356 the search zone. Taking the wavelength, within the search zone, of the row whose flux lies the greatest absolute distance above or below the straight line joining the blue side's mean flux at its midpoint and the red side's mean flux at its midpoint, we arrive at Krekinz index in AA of 4349.70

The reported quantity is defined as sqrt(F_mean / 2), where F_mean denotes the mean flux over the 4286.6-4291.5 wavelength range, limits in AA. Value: 3.74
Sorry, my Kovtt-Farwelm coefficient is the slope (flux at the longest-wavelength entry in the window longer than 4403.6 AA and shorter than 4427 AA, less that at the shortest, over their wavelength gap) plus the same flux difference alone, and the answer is 13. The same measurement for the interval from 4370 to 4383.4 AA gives -15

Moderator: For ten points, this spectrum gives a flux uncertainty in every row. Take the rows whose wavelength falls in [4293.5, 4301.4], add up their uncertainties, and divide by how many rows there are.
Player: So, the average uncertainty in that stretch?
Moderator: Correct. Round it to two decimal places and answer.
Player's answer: 0.78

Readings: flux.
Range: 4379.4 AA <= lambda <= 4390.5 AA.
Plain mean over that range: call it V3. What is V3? 31.1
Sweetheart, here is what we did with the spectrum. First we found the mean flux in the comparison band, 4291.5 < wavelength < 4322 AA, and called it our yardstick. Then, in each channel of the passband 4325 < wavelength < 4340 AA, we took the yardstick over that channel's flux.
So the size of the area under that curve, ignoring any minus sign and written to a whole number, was 13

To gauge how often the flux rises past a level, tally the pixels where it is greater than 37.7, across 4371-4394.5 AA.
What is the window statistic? 2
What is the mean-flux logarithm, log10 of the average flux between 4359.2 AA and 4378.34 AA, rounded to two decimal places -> 1.56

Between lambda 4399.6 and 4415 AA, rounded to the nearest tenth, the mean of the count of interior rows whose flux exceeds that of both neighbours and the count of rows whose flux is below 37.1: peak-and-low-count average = 6.5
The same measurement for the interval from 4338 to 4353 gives 6.0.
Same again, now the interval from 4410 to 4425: 3.5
